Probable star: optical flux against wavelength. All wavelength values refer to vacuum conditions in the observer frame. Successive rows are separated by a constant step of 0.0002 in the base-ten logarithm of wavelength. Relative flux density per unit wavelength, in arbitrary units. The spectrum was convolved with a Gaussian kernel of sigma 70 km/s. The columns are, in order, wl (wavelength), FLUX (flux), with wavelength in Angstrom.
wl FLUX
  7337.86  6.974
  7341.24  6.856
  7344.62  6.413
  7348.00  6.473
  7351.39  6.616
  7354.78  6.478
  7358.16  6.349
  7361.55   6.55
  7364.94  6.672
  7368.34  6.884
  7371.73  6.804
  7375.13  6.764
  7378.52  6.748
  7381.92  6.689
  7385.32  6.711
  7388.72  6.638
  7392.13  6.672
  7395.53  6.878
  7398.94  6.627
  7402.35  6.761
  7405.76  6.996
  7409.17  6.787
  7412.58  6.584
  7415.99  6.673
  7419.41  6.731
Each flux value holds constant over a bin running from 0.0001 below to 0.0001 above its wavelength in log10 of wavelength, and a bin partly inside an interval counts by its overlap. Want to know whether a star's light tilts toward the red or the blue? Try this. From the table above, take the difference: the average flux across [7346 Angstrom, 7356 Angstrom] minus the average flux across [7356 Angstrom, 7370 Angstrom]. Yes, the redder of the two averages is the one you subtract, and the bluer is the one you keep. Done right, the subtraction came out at -0.09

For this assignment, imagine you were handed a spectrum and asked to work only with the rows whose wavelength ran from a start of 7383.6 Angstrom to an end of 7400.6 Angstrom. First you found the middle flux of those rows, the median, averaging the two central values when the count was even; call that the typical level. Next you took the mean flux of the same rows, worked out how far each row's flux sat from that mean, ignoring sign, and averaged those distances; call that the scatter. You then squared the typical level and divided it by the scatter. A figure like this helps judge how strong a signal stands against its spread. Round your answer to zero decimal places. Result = 623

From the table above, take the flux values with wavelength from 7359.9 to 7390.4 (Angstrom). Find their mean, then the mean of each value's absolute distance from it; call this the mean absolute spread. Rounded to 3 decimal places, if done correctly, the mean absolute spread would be 0.073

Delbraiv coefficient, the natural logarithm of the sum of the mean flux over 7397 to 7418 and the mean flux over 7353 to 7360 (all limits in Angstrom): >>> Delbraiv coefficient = 2.58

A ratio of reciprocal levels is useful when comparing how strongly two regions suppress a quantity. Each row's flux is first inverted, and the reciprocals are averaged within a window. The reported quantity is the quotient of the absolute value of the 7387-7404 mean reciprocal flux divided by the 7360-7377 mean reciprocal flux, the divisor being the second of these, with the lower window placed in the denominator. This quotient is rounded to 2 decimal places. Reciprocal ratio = 1.00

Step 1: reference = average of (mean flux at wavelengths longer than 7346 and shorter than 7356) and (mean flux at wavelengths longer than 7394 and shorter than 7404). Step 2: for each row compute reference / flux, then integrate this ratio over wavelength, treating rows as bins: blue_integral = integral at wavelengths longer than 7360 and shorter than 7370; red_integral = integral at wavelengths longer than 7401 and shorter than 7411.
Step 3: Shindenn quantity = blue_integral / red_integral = 1.02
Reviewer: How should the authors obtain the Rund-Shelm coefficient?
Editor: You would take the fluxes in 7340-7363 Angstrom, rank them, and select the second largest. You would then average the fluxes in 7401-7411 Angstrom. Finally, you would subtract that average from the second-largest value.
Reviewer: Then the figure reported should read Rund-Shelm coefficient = -0.23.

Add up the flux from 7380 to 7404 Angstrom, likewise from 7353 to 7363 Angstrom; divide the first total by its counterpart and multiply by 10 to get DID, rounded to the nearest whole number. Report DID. 24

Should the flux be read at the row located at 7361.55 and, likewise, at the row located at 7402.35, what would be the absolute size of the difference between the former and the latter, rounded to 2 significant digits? 0.21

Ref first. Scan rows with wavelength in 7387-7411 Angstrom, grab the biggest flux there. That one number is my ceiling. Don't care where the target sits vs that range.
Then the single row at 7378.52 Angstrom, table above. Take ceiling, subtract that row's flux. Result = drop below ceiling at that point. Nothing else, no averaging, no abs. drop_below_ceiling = 0.25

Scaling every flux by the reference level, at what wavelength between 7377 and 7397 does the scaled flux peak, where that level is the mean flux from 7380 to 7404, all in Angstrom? 7395.53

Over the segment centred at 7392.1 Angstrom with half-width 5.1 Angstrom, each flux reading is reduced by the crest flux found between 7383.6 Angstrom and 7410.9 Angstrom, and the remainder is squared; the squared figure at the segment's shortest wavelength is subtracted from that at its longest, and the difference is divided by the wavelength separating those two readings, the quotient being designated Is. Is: -0.017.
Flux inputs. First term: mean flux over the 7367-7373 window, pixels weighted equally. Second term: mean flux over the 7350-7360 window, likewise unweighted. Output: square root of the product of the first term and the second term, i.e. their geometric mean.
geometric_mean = 6.66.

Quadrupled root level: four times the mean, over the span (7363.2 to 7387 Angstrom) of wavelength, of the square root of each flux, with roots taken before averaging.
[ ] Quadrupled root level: 10.4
